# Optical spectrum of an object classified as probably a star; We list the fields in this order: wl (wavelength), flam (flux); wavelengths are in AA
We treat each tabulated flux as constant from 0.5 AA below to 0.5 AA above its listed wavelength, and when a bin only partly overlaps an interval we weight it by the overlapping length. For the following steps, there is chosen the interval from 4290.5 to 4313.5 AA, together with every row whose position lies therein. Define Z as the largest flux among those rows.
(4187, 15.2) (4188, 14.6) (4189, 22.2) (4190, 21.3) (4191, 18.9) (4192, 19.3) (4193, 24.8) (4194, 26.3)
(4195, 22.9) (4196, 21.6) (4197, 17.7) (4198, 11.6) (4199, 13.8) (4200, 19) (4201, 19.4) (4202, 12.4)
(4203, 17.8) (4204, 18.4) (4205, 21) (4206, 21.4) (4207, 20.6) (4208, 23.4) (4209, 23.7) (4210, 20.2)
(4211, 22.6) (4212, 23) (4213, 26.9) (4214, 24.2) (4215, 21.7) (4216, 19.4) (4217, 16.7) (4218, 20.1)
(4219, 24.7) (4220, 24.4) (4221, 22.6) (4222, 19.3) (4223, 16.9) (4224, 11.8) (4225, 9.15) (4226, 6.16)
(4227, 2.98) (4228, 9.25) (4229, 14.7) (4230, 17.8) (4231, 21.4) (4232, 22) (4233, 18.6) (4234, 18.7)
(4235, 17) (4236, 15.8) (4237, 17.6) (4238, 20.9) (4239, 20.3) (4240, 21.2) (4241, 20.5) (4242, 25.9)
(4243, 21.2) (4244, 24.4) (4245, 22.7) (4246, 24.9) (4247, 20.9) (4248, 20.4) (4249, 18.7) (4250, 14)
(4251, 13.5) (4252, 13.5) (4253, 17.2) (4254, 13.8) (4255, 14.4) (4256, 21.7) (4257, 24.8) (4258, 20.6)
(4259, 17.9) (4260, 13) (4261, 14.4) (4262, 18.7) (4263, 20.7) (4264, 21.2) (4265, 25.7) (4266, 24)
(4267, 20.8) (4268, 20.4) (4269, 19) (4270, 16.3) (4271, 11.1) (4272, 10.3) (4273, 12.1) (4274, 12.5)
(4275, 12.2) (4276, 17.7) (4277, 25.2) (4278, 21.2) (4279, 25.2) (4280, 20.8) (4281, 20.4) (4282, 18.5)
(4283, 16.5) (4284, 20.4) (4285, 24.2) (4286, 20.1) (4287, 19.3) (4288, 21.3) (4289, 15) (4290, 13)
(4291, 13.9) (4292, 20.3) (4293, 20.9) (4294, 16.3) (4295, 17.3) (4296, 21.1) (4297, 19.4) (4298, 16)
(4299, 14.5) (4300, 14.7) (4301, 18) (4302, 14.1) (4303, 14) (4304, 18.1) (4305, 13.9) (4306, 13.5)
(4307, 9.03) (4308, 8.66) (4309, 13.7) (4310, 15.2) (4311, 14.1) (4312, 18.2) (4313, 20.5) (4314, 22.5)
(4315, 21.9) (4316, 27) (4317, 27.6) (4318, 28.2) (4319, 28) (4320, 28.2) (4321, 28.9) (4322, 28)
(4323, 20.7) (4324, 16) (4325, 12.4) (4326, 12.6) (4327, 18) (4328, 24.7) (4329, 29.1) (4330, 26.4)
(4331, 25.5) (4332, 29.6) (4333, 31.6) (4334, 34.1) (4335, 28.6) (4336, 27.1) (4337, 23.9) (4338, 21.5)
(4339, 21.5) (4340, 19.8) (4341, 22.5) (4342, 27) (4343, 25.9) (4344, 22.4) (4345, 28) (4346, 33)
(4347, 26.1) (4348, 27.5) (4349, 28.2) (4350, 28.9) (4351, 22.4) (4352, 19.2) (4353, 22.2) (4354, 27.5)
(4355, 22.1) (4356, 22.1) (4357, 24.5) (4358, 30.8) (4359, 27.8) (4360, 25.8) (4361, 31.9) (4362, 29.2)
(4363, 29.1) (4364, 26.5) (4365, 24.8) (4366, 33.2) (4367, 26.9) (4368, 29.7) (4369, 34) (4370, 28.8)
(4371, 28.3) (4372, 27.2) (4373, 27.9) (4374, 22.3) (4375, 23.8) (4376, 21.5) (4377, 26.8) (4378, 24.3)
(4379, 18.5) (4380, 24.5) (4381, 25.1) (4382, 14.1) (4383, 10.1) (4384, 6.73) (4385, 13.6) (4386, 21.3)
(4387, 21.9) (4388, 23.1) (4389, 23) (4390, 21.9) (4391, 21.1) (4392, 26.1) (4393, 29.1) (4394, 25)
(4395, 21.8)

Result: 21.1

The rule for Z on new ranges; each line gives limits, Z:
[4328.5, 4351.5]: 34.1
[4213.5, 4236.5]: 24.7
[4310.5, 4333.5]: 31.6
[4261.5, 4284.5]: 25.7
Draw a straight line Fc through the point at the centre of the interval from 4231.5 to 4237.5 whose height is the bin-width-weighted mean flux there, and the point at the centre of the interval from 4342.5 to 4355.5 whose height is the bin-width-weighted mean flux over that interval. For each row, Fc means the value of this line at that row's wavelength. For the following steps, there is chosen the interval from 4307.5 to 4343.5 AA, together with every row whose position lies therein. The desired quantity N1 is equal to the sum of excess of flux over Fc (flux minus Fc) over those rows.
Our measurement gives -40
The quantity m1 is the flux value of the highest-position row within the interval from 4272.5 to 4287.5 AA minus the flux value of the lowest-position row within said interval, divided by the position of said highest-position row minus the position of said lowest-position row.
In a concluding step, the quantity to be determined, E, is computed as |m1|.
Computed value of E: 0.5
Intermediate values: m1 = 0.51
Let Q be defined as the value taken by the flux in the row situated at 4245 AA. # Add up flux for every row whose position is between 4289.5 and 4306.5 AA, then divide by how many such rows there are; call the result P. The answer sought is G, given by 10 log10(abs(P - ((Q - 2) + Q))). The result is 14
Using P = 16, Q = 22.7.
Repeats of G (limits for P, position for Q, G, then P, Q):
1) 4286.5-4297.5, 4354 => 15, 18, 27.5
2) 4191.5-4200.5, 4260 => 6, 20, 13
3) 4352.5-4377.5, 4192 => 10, 27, 19.3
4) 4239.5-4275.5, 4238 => 13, 18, 20.9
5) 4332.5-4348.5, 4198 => 7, 26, 11.6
